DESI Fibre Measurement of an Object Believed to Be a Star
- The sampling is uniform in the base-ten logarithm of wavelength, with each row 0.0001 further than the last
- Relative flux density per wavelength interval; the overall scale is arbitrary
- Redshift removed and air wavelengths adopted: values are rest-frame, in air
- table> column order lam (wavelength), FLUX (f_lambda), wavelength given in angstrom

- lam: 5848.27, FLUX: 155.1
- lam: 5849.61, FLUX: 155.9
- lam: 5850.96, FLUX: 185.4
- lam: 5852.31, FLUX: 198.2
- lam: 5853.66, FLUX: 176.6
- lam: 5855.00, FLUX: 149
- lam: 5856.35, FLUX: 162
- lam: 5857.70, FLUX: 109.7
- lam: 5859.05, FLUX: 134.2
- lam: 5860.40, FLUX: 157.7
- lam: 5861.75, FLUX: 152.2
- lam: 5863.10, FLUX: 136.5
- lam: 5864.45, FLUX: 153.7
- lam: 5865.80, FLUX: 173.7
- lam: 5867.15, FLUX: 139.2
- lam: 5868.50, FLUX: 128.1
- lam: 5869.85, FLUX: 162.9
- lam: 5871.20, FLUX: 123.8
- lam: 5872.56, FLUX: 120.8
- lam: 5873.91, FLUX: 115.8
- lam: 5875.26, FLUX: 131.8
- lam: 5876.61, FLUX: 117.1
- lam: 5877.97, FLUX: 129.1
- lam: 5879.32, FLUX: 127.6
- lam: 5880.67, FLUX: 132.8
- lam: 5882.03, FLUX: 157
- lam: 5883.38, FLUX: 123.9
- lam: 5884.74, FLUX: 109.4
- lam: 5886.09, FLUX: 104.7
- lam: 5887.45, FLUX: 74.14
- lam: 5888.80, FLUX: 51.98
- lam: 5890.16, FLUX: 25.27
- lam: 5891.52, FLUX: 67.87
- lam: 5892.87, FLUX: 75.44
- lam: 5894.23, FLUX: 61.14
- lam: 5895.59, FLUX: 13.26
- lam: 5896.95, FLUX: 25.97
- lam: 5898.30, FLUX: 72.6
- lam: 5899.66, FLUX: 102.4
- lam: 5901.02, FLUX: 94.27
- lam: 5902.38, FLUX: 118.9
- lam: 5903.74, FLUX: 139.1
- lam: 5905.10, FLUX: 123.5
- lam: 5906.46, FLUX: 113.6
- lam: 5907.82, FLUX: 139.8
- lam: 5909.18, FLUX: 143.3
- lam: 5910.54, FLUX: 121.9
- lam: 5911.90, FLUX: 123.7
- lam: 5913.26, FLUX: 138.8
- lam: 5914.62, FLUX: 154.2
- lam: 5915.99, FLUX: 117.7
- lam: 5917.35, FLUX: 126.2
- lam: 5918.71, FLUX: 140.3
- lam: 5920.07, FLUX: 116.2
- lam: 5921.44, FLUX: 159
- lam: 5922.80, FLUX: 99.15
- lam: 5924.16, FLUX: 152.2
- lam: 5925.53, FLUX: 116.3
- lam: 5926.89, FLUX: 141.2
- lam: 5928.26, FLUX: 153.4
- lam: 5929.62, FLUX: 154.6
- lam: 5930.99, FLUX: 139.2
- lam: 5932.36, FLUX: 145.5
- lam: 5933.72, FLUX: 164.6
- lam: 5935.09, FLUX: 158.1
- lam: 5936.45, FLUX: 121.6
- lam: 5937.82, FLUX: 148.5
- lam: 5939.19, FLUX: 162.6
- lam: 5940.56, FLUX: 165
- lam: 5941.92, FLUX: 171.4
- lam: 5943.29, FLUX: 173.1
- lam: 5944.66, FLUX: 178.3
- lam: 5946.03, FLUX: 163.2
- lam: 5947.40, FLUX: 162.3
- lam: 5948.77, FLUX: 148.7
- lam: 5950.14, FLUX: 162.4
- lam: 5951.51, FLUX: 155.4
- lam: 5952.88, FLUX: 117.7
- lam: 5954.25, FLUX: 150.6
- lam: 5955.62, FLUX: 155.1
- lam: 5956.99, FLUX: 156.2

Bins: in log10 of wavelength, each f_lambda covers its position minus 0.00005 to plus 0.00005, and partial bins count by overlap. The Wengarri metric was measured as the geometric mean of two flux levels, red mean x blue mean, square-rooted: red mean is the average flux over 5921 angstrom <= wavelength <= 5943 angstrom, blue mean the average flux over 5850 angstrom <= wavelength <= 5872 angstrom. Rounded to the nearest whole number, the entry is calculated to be 150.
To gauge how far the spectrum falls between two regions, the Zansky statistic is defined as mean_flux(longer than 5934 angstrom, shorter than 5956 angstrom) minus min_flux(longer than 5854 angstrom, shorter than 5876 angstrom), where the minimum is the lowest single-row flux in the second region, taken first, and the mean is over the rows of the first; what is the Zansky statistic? 46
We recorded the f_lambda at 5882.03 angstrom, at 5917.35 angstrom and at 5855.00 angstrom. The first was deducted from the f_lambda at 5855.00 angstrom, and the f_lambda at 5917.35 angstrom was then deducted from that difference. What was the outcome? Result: -134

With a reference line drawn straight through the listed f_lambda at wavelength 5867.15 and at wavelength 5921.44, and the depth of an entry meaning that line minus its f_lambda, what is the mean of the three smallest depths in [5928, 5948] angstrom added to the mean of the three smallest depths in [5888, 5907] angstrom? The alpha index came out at 18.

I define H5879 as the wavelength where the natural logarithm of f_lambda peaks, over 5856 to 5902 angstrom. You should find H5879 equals 5865.80 angstrom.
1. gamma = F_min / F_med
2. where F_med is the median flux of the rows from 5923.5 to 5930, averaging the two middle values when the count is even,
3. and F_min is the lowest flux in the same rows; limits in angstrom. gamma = 0.76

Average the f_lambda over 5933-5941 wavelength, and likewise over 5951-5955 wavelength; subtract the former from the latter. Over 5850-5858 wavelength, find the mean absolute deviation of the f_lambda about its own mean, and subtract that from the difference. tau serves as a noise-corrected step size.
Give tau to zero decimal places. -35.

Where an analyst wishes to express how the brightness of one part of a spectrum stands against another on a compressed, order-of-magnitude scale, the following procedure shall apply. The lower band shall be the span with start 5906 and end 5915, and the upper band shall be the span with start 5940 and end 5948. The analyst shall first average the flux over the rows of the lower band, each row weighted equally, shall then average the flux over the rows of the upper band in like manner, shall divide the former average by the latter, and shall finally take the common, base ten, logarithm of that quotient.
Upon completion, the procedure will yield -0.10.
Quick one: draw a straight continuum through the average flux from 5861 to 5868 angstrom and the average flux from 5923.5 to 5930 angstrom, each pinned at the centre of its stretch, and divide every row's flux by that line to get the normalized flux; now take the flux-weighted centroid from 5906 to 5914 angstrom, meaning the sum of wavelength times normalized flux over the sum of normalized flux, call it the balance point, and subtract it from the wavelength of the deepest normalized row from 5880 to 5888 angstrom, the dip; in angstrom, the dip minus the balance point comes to -22.5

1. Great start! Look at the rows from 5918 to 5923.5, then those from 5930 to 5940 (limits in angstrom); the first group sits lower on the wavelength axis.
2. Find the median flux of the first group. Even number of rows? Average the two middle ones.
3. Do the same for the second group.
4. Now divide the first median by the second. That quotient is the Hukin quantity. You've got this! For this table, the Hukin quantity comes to 0.9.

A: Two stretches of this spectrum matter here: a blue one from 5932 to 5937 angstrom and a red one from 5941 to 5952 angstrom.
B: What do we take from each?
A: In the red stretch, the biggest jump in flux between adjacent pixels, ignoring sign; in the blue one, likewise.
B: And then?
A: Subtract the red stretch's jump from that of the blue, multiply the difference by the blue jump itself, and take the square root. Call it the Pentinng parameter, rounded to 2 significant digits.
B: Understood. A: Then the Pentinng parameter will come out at 28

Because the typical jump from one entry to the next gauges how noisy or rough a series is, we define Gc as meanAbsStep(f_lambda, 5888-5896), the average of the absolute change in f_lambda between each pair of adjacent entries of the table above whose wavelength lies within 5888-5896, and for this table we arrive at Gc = 27.8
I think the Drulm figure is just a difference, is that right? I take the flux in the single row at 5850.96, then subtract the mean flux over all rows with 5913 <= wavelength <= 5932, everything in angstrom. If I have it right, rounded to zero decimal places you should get 49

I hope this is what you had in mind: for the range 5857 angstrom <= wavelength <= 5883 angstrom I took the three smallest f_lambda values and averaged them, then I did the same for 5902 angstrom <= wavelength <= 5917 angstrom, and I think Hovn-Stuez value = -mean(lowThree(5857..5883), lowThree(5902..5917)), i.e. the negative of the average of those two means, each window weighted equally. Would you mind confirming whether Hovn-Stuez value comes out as -115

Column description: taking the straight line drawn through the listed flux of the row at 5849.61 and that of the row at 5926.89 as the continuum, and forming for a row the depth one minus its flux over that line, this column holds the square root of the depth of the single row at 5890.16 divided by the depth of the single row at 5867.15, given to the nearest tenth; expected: 3.1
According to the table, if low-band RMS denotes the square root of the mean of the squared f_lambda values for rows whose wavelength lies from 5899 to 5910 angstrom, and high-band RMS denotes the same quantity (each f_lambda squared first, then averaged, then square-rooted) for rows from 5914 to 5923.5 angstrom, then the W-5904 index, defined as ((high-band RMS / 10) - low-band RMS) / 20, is -5.5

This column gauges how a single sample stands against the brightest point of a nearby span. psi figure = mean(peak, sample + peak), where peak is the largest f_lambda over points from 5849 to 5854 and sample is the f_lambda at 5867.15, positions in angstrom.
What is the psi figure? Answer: 268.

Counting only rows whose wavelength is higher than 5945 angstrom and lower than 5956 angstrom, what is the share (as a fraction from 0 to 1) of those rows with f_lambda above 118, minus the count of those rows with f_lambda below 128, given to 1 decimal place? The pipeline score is -0.1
